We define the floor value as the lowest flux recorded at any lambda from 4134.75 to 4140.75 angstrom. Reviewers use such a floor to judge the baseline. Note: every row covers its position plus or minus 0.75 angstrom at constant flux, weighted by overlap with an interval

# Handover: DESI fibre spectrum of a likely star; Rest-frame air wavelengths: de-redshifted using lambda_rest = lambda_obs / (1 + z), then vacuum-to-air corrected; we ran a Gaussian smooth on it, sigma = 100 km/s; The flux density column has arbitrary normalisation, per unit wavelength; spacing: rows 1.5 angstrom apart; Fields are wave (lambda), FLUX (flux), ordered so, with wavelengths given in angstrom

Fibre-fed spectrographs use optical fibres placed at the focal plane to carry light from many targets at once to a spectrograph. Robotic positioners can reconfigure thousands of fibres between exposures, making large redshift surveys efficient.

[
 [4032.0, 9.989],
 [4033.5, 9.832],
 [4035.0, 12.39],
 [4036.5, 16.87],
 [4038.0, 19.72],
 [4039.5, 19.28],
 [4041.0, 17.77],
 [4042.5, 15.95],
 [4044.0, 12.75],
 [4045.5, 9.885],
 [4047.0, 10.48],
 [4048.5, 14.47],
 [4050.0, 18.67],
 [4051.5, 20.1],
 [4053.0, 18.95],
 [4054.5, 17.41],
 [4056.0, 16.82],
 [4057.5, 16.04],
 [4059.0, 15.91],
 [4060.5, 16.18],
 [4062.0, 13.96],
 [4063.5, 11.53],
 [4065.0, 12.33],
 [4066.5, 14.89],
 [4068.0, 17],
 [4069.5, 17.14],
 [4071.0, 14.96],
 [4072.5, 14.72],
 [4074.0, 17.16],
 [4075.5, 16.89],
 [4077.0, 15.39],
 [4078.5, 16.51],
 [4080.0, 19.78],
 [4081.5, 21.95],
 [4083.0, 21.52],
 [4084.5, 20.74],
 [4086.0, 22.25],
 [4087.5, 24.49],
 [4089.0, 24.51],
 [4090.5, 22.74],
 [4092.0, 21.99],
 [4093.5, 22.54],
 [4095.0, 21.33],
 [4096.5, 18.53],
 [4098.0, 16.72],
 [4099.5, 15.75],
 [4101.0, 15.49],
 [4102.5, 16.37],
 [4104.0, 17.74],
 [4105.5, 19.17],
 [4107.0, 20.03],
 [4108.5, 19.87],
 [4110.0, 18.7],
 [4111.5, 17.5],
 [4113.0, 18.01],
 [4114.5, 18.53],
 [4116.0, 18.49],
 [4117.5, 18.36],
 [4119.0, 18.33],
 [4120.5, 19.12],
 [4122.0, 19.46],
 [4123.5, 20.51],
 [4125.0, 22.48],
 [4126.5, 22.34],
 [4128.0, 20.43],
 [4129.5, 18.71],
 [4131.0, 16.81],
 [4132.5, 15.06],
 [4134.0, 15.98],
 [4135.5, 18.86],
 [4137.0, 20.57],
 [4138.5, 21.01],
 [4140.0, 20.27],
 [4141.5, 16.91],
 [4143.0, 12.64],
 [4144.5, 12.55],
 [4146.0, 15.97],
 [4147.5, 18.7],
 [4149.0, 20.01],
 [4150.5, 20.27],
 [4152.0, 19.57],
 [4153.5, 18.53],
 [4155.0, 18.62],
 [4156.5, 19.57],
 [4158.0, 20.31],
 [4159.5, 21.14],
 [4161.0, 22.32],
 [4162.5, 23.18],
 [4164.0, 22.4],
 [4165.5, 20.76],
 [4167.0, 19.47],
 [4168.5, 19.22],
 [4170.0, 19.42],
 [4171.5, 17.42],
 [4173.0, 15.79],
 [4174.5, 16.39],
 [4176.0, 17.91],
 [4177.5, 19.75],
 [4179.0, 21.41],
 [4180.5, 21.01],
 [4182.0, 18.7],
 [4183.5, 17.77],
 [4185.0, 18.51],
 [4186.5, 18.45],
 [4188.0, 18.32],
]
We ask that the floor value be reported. 18.86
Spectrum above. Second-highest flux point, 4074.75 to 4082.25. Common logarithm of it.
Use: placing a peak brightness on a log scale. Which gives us 1.30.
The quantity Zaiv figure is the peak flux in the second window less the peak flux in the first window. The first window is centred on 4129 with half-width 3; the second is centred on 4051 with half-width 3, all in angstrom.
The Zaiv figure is -2.2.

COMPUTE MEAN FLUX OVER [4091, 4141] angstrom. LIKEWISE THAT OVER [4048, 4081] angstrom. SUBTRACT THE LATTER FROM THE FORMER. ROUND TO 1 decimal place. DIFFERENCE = 2.7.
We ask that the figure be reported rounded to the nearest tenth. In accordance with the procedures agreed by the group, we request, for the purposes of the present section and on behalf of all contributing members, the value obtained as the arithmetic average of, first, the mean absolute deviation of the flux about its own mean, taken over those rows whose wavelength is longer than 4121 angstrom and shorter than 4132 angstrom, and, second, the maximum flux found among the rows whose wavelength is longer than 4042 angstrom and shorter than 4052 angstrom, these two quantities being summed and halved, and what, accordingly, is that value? 10.8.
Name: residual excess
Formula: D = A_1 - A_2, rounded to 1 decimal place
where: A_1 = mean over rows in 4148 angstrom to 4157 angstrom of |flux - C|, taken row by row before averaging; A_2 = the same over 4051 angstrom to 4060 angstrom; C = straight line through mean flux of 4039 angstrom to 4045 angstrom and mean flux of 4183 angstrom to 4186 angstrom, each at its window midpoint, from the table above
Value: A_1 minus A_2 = 0.3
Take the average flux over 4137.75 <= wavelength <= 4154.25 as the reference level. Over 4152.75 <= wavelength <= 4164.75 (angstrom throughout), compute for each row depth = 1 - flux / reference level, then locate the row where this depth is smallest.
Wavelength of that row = 4162.5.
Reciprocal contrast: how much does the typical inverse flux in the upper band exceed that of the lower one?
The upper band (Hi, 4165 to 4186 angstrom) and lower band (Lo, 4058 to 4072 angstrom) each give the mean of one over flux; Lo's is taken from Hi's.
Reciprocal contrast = -0.015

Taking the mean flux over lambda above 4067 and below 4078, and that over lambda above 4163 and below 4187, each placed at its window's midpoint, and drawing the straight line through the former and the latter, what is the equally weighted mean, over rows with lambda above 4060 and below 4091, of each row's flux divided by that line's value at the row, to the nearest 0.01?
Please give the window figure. 1.10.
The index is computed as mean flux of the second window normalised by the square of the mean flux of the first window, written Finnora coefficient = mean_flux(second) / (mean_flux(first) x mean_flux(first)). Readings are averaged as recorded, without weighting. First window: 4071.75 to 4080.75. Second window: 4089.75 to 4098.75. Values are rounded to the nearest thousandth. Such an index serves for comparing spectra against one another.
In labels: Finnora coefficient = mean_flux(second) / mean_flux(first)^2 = 0.074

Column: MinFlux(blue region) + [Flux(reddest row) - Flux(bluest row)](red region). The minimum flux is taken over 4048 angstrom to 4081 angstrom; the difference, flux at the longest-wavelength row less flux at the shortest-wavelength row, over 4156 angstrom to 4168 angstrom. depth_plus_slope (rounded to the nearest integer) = 11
